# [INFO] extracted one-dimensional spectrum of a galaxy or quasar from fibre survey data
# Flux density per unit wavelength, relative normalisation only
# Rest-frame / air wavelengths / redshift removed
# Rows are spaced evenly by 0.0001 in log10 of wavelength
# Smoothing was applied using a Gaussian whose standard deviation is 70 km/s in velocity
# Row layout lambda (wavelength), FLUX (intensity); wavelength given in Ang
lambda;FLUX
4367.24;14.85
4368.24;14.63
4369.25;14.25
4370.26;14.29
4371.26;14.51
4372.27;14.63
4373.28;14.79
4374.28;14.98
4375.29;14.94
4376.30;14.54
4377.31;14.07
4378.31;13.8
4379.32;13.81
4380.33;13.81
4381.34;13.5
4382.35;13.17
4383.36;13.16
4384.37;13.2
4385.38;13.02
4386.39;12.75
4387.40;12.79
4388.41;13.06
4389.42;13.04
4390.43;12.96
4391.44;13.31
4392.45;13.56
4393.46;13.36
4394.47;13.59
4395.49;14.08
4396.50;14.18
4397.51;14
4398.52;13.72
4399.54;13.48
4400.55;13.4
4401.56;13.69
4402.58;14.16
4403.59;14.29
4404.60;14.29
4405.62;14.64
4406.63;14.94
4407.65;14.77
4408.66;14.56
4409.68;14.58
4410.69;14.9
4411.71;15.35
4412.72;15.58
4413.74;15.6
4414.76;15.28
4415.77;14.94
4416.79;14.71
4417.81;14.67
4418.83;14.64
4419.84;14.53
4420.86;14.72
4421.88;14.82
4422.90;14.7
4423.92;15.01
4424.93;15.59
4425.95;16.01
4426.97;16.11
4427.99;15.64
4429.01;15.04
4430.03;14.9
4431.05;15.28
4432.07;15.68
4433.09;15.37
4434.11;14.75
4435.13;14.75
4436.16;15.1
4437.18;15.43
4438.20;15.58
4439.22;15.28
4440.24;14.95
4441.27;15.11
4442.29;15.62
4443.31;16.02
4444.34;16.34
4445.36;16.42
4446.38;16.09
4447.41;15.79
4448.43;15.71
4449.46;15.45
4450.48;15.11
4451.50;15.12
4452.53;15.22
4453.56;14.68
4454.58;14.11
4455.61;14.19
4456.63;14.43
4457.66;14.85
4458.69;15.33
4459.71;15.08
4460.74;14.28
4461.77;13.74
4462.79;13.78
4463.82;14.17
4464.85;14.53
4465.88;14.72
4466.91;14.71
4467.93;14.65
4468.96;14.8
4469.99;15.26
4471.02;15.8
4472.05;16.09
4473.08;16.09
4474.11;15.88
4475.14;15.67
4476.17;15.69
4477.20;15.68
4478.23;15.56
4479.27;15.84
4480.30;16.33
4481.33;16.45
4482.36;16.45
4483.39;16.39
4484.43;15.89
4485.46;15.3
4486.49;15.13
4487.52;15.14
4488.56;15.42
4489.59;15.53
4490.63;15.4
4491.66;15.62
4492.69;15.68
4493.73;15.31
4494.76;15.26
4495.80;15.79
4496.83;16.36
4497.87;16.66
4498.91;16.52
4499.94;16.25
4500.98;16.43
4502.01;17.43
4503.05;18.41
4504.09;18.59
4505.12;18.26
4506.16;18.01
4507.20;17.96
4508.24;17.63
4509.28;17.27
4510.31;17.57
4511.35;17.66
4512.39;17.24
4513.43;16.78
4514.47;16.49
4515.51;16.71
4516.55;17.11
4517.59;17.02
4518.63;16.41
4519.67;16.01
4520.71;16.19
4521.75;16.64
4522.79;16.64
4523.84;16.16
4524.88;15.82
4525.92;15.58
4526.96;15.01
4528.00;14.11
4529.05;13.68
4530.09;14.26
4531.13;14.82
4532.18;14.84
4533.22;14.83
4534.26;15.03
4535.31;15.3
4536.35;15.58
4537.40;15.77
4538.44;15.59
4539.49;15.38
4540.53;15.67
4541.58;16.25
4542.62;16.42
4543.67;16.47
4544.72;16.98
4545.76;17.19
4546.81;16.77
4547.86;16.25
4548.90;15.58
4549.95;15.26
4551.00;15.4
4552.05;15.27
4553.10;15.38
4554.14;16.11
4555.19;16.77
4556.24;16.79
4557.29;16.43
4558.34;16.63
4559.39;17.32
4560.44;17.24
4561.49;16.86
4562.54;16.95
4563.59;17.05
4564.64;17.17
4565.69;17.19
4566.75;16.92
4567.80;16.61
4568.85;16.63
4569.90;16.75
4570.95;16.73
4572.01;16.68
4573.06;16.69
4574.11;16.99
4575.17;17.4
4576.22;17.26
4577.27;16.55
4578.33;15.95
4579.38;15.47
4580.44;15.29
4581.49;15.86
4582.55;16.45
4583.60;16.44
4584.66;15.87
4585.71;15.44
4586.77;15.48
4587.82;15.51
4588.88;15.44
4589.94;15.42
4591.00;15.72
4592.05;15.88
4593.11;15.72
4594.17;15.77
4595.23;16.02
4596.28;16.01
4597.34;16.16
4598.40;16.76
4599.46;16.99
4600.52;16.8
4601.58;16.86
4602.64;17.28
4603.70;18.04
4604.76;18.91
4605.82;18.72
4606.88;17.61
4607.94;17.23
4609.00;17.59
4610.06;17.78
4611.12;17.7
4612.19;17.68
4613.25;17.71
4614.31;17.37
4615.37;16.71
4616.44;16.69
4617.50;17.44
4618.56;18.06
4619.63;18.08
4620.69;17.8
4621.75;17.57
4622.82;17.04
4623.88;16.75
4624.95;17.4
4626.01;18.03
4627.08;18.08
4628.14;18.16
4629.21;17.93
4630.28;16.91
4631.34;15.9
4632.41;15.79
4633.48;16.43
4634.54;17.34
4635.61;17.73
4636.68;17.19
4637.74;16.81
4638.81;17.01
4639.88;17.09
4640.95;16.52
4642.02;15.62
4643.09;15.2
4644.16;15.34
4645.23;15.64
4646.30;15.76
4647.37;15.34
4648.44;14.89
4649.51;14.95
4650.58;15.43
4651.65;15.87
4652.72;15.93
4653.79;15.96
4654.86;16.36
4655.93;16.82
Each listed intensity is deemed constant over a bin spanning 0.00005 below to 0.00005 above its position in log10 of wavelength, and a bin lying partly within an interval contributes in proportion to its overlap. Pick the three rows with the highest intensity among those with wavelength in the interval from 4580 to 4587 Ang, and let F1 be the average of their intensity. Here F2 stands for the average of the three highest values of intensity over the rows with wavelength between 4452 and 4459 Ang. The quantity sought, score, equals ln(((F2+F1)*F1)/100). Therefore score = 1.63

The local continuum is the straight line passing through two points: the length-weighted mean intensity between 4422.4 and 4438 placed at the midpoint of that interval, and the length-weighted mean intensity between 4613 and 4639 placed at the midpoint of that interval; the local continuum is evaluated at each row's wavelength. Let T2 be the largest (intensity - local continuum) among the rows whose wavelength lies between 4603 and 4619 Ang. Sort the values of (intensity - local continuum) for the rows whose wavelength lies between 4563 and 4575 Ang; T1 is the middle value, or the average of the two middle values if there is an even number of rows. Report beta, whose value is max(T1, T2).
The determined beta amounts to 1.8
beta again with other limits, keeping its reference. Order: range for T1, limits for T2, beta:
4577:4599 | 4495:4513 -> 2.5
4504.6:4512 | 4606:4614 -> 1.5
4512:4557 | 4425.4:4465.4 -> 1.0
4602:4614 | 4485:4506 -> 2.5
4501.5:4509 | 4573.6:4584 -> 1.9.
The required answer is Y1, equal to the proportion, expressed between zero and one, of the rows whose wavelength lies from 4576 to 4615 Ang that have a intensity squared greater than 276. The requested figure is 0.5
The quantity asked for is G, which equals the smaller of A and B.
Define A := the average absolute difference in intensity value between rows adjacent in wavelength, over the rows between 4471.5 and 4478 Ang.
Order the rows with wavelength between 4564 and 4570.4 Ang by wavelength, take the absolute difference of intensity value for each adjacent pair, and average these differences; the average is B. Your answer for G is 0.09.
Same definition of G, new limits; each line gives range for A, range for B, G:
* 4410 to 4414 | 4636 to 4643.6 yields 0.23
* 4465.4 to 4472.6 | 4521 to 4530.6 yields 0.25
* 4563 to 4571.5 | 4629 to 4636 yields 0.13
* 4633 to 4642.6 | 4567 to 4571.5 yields 0.05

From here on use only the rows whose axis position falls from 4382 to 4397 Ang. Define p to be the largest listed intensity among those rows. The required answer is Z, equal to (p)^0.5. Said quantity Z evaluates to 3.77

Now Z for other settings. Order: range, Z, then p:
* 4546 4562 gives 4.16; 17.32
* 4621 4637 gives 4.26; 18.16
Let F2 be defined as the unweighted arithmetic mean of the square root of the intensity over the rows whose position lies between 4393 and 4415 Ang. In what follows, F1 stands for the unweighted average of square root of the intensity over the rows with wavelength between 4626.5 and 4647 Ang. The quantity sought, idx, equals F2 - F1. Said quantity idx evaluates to -0.29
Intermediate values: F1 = 4.08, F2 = 3.8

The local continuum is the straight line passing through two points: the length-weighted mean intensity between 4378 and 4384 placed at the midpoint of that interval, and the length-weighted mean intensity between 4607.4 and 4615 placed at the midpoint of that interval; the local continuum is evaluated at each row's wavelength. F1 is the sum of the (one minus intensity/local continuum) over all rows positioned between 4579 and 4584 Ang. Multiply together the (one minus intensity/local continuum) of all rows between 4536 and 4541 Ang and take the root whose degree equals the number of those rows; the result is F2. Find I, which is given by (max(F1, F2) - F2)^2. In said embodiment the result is 0.087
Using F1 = 0.34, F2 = 0.04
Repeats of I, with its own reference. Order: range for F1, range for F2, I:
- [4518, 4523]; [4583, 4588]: 0.000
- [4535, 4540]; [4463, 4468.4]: 0.040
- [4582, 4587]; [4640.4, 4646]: 0.043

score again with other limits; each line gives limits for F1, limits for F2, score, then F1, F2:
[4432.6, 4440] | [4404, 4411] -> 1.55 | 15.5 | 14.9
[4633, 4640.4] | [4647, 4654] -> 1.76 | 17.4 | 15.9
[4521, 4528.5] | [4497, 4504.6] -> 1.74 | 16.5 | 18.1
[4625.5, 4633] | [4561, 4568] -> 1.85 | 18.1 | 17.1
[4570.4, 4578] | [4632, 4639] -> 1.79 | 17.2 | 17.4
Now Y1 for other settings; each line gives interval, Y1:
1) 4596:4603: 0.7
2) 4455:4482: 0.0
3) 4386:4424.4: 0.0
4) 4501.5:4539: 0.5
